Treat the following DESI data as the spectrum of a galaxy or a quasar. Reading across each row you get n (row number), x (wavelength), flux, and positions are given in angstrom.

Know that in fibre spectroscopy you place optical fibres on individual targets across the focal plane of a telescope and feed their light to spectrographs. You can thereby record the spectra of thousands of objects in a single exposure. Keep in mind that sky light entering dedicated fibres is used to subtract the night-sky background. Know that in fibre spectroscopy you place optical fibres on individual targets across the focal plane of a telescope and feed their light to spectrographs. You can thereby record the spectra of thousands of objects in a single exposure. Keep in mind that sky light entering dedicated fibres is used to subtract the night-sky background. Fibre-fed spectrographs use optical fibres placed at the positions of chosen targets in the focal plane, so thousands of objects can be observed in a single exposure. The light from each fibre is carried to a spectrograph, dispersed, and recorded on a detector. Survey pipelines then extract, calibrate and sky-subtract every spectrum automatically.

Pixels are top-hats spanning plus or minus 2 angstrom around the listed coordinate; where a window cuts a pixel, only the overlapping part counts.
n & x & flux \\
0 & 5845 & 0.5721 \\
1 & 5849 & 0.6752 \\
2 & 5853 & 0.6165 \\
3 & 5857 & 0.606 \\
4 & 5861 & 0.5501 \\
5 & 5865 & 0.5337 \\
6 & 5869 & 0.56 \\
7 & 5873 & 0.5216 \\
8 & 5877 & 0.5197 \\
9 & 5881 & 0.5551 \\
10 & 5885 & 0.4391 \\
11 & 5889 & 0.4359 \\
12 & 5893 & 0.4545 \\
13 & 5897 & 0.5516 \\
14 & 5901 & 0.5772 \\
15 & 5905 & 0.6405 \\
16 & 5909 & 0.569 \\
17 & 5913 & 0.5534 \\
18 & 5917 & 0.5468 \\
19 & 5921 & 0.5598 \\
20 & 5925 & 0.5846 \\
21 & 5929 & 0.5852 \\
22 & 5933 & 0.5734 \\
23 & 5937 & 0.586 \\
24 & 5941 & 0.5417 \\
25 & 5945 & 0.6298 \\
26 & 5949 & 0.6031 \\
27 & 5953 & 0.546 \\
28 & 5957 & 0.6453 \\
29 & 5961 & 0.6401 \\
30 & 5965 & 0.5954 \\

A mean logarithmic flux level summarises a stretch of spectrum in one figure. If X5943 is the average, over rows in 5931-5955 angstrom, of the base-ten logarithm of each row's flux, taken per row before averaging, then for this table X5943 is -0.24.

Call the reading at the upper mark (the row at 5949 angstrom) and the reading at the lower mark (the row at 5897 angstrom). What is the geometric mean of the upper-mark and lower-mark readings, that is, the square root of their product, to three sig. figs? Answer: 0.577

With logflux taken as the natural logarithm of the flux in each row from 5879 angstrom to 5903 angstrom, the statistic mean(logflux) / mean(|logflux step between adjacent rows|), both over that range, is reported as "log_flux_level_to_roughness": -6.7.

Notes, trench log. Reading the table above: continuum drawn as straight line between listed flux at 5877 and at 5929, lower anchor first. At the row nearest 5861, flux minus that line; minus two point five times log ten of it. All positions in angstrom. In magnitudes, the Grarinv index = 3.2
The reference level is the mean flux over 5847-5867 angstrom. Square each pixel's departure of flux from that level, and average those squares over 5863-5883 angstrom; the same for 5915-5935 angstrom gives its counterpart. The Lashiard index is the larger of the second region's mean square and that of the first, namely 0.004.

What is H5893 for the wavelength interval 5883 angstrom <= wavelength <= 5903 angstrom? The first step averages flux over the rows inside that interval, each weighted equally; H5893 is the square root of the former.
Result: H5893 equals 0.70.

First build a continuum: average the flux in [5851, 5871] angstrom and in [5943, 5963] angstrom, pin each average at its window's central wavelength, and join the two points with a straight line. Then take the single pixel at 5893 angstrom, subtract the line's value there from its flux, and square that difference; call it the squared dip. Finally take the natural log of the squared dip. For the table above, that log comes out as -4.0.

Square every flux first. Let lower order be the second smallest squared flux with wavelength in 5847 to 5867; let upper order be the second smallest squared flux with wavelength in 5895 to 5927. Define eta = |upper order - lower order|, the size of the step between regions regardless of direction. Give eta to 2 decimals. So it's 0.00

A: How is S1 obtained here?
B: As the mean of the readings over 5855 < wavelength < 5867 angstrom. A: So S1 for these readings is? 0.56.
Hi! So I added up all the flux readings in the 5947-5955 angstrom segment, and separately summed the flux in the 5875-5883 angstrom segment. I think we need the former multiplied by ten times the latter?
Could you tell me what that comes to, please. 12.4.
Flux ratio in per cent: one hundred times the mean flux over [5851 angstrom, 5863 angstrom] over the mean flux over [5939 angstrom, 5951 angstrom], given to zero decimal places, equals 100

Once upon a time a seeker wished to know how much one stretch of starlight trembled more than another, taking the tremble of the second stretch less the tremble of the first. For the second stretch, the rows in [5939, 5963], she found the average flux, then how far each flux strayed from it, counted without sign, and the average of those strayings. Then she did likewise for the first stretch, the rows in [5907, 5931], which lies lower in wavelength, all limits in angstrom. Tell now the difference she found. 0.025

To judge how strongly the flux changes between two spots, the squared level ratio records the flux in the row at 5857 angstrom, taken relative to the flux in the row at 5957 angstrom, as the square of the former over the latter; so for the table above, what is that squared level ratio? 0.88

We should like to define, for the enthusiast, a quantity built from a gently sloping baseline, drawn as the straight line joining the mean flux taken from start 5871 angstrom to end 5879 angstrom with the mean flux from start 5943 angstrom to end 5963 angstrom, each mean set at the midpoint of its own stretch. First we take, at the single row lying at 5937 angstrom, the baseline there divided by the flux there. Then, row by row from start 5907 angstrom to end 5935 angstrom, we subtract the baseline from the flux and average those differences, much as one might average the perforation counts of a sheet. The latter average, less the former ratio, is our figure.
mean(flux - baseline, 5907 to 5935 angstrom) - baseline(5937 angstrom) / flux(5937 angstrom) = -1.02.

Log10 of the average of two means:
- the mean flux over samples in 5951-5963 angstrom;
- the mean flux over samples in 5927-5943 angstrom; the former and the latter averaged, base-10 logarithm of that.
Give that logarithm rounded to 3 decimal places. -0.228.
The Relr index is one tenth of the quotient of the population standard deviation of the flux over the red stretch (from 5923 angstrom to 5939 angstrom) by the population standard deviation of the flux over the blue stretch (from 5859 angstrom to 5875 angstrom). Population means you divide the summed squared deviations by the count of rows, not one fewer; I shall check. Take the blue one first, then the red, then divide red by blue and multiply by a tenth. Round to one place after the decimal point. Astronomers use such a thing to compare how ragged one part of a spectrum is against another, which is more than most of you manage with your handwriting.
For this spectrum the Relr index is 0.0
